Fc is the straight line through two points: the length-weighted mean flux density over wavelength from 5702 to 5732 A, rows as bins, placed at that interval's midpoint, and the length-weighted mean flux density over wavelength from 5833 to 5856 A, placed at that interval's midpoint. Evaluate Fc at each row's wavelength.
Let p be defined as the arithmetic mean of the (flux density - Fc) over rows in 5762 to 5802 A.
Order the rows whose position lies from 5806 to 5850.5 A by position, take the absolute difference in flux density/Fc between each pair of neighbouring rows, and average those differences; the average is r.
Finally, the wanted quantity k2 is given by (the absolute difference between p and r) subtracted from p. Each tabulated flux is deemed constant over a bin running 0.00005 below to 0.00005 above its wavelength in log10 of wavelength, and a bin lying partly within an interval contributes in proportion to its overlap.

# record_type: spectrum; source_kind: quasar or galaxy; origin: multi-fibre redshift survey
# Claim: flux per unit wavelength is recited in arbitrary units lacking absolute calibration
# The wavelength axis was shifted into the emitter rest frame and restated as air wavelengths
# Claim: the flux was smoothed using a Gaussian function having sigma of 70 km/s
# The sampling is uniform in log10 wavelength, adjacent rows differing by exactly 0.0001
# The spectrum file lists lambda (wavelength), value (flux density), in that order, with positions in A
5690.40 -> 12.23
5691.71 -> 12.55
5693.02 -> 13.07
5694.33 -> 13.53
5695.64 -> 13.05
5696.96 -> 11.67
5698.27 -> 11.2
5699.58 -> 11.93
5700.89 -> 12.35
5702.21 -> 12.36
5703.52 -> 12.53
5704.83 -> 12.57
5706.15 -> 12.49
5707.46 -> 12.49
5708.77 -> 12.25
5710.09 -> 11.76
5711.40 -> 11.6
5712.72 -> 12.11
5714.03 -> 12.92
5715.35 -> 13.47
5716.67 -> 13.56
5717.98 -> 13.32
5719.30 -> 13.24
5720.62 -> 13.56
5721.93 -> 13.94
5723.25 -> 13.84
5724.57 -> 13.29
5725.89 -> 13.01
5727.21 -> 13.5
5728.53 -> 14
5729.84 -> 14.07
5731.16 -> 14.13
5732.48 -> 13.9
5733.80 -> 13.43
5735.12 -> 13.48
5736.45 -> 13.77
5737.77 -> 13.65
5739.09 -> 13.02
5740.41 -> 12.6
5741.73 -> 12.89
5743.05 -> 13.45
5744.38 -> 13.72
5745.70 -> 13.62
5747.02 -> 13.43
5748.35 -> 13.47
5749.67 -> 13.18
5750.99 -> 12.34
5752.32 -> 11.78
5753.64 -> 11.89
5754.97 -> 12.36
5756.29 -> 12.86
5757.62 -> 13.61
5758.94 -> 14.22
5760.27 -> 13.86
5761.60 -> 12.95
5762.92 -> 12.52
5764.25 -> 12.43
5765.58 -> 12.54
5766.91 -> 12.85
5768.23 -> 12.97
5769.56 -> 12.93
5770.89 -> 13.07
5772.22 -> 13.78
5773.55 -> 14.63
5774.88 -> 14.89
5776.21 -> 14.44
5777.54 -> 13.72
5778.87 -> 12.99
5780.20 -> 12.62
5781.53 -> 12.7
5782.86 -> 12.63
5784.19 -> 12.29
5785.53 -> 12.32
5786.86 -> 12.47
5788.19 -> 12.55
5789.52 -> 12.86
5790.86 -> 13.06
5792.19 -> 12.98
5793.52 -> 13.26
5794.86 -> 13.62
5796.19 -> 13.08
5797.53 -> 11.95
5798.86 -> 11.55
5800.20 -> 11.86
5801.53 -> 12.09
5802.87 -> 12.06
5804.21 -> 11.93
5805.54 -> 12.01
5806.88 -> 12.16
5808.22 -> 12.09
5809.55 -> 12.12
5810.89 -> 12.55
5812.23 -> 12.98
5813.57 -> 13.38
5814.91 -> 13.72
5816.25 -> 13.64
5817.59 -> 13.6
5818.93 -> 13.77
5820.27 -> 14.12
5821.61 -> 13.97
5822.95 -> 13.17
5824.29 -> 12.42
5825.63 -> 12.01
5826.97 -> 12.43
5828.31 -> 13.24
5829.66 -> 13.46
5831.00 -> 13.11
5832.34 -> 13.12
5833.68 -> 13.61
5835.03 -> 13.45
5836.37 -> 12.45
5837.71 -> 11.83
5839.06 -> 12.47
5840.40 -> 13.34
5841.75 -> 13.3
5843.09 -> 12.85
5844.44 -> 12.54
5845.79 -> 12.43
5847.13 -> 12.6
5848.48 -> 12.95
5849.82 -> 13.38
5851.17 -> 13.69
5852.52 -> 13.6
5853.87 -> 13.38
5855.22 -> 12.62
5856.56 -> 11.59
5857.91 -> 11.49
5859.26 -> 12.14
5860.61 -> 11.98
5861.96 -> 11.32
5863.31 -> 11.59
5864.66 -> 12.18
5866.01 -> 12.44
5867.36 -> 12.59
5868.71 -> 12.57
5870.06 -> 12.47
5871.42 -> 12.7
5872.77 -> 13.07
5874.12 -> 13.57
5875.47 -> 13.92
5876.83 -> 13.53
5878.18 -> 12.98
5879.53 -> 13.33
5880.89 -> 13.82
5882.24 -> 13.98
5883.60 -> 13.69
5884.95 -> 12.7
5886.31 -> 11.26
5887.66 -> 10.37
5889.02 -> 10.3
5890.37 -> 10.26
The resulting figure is -0.2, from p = -0.1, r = 0.0287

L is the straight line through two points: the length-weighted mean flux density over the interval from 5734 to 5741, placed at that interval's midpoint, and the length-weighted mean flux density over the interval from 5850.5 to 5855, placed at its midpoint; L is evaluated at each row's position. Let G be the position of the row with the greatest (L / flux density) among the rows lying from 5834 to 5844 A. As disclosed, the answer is 5837.71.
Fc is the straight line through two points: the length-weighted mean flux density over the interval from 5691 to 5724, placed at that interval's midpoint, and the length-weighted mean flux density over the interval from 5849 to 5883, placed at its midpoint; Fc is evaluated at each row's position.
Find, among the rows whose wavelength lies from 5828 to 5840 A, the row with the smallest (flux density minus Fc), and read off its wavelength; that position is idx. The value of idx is 5837.71 A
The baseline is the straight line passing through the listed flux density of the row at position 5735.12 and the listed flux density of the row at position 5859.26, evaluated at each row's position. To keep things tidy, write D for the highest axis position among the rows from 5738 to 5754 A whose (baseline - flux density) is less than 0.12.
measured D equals 5748.35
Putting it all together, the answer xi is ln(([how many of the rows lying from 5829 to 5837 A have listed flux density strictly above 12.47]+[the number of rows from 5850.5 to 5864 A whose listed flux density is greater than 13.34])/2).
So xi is 1.4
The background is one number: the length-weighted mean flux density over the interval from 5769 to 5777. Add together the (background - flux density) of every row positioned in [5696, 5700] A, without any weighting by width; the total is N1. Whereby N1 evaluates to 7.1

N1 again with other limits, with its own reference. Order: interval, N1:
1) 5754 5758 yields 3.1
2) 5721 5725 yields 0.8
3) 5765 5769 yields 3.5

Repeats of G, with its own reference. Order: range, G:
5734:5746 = 5740.41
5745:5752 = 5750.99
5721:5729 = 5725.89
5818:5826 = 5825.63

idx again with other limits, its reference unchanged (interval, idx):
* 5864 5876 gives 5864.66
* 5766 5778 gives 5766.91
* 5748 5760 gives 5752.32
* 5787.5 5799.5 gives 5798.86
